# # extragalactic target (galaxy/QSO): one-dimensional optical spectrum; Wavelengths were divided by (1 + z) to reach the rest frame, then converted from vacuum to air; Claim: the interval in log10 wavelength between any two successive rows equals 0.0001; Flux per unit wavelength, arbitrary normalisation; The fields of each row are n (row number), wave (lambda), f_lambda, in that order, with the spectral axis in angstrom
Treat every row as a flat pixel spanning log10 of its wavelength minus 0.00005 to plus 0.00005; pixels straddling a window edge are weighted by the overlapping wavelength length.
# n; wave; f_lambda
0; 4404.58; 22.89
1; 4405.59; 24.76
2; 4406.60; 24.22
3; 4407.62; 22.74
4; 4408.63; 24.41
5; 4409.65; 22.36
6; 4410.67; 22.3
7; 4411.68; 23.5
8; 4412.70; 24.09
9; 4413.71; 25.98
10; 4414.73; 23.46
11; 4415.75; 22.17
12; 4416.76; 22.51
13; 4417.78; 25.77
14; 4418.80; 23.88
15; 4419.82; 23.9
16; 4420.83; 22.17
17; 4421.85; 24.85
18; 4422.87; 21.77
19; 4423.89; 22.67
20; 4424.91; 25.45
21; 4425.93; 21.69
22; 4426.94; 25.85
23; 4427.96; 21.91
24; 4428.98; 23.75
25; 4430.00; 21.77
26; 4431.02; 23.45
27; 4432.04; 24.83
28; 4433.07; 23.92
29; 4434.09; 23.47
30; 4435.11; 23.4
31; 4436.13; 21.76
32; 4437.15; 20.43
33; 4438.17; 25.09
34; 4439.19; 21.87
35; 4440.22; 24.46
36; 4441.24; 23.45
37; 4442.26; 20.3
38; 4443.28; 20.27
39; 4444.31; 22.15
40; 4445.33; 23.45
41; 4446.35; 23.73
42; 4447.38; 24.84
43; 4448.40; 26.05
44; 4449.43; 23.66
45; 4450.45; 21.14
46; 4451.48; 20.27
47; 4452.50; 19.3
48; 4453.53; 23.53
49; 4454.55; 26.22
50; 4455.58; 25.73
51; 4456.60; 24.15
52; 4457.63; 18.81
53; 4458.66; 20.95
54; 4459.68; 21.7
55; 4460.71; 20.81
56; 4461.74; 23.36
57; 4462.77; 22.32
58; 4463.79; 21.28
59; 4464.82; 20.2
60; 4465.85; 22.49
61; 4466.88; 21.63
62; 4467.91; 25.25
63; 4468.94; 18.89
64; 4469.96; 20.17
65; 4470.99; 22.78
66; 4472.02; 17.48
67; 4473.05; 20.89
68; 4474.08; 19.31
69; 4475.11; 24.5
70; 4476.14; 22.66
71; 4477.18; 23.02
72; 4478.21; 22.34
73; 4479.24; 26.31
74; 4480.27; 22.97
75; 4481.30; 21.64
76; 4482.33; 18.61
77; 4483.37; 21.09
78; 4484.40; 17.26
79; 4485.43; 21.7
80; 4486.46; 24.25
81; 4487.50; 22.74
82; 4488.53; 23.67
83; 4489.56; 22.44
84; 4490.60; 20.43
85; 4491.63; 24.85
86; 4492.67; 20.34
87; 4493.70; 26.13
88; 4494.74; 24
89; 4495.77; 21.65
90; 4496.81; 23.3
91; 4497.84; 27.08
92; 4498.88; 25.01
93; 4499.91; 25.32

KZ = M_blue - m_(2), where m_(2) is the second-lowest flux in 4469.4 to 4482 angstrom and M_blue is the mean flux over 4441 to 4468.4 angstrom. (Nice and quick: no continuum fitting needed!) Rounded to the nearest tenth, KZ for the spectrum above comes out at 3.2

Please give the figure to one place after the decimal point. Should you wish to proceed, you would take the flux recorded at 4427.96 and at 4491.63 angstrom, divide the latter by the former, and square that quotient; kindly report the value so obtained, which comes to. 1.3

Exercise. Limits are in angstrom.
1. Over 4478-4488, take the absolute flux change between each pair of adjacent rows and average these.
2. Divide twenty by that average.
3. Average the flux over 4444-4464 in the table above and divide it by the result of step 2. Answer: 3.34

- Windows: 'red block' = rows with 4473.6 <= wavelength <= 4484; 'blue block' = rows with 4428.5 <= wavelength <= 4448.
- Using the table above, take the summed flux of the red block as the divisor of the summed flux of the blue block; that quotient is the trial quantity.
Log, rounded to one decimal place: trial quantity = 2.0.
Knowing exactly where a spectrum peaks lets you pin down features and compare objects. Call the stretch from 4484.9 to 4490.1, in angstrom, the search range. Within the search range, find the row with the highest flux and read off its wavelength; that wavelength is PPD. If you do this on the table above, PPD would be 4486.46 angstrom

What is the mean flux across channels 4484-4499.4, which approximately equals 23.0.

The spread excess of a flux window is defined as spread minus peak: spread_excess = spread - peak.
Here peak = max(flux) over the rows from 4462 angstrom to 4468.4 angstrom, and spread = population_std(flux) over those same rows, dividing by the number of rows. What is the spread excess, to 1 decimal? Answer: -23.7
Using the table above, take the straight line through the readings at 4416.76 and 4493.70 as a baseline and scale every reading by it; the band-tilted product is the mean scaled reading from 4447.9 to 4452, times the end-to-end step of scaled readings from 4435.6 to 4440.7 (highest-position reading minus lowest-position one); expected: 0.10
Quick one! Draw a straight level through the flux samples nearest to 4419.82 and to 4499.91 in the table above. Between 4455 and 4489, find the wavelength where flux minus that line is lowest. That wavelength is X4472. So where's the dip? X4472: 4484.40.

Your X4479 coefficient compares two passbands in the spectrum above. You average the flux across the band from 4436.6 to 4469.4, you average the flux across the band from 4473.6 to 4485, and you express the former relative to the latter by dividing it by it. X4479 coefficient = 1.03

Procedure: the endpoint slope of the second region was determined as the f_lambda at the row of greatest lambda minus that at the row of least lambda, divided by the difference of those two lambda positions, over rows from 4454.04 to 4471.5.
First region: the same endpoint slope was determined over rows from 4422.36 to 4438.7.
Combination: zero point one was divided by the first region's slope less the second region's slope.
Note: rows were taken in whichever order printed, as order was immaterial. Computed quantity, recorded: 0.23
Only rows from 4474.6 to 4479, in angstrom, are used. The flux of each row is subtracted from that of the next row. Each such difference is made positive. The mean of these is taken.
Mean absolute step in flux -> 1.0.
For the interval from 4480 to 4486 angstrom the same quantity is 3.0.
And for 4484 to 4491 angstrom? 2.1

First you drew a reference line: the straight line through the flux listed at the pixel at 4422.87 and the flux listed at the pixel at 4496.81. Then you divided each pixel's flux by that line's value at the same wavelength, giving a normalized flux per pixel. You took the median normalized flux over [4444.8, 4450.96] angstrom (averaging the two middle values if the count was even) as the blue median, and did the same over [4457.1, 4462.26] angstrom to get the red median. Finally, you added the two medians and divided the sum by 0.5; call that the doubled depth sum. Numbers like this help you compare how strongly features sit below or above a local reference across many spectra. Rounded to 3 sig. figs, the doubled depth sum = 3.99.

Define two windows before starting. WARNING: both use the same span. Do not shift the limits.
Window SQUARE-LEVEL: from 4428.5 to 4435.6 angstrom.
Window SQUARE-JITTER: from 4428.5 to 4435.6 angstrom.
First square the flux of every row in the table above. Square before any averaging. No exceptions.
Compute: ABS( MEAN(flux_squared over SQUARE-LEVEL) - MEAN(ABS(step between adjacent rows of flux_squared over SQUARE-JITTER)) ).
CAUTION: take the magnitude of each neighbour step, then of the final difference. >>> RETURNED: 503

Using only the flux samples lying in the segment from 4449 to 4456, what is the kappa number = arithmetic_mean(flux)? 22.8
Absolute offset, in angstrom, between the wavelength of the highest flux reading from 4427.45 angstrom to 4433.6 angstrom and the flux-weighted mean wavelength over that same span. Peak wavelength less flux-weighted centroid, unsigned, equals 1.5 angstrom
